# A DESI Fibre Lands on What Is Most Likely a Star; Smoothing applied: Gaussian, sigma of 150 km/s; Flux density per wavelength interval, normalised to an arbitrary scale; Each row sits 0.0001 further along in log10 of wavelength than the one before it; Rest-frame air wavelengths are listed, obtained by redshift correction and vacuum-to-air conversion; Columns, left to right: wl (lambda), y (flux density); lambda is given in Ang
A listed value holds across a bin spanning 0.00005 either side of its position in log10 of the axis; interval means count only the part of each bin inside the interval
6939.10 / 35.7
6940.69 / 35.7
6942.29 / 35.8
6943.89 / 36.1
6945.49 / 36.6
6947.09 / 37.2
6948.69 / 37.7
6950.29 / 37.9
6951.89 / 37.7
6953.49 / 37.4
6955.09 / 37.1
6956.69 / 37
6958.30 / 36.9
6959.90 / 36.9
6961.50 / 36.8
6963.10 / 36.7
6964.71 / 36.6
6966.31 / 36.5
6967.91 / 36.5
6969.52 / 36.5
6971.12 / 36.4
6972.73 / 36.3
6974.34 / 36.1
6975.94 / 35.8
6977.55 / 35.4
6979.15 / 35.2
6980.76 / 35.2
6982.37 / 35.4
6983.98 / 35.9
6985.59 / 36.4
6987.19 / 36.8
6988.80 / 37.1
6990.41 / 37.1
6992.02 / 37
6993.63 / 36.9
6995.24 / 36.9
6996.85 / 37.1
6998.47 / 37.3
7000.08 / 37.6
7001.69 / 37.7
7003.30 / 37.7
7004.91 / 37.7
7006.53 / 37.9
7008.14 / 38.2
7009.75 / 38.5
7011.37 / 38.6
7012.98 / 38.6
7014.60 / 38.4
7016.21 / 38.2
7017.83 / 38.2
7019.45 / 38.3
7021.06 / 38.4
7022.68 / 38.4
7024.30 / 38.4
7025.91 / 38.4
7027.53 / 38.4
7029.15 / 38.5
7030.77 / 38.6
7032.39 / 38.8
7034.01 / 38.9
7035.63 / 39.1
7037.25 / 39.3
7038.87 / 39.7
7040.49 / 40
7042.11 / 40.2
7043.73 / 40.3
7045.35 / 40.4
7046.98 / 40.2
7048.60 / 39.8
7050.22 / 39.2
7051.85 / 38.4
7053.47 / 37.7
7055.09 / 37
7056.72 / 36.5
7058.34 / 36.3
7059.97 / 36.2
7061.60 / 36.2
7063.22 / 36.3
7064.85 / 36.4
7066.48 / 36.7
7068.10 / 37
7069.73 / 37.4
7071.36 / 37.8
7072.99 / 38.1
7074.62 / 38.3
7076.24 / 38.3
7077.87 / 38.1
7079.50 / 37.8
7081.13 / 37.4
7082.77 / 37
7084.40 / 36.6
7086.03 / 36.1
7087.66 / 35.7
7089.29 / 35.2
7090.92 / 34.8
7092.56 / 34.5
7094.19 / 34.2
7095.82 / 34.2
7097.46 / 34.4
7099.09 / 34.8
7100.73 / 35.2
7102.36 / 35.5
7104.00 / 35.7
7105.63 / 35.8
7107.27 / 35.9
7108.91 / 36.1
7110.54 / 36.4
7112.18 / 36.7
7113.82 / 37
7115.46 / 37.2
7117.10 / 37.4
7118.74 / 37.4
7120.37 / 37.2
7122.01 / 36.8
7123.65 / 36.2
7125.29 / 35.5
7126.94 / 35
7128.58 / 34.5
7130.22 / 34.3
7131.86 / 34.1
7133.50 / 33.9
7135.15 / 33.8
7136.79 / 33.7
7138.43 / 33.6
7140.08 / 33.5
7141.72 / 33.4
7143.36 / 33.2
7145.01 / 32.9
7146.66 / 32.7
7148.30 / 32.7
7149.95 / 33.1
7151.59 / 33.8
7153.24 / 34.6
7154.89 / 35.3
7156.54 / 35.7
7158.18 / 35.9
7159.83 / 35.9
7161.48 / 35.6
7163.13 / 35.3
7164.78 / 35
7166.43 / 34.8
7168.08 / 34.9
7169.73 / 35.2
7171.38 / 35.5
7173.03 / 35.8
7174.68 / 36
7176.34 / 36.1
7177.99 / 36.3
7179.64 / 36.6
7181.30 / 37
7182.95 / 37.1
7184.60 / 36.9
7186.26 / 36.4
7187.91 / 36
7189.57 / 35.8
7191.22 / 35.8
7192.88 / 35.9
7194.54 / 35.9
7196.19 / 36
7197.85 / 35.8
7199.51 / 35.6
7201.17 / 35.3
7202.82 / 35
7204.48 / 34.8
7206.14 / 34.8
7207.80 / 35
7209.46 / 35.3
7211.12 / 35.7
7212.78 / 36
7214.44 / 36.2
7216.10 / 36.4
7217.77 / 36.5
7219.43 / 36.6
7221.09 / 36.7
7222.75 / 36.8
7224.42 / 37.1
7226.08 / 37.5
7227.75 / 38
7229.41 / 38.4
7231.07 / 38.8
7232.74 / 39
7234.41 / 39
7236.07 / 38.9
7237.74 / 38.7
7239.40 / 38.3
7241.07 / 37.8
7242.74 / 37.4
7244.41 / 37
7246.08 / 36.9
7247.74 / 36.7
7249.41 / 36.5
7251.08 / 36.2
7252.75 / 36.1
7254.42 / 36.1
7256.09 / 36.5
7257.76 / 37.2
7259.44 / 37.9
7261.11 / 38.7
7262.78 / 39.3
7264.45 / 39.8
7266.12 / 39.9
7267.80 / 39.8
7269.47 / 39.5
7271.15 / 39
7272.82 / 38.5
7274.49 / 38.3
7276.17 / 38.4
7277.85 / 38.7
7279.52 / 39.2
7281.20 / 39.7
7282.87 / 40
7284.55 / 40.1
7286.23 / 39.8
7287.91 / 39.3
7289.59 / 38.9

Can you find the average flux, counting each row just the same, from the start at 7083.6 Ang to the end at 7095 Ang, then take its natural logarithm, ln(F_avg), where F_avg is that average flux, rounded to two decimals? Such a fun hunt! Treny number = 3.56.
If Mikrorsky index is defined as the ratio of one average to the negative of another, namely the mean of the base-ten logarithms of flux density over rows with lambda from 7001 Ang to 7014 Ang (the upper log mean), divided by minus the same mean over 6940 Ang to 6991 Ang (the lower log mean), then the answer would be -1.012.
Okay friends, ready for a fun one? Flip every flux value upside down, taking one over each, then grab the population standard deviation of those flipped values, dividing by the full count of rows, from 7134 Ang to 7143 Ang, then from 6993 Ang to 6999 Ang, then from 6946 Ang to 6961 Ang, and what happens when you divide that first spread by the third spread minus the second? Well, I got 1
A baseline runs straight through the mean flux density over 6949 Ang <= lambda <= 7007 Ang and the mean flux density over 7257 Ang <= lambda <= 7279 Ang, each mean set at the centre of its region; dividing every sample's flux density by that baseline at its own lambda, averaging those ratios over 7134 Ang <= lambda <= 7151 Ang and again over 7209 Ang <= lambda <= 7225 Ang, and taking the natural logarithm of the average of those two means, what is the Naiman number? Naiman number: -0.094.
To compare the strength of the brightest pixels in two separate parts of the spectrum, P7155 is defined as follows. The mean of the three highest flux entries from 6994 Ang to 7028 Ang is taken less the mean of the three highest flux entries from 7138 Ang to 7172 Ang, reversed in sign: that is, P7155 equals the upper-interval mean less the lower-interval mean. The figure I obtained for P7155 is -2.7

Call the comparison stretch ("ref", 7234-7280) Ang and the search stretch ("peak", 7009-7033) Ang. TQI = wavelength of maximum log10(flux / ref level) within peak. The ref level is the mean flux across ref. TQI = 7032.39 Ang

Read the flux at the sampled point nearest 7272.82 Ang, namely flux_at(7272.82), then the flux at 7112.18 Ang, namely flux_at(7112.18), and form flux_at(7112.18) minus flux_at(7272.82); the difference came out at -1.8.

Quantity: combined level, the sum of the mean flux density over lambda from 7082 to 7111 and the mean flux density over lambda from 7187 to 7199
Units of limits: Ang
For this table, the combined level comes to 71.3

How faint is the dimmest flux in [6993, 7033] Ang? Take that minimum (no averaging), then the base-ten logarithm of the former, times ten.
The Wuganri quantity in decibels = 15.7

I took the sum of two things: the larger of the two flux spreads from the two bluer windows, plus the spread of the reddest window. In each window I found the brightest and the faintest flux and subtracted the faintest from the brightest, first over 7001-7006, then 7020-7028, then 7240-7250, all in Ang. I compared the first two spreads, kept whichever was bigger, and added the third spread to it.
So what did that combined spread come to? 1.3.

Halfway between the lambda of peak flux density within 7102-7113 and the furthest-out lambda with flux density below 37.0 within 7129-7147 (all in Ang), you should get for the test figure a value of 7129.4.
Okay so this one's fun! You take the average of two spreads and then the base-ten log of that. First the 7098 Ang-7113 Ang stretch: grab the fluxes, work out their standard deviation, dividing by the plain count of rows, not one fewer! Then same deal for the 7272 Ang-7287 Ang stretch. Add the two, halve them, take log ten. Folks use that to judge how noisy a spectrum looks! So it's -0.21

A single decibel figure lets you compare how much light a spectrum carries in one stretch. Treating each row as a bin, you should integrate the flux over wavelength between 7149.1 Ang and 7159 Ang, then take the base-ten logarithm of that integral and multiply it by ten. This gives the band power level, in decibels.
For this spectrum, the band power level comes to 25.4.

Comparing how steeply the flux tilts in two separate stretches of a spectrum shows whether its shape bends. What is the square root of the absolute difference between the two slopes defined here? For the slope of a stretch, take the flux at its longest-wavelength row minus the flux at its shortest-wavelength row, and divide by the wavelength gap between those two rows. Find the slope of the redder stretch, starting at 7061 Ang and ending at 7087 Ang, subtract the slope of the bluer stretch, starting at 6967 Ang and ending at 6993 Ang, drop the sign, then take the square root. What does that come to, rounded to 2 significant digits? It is 0.16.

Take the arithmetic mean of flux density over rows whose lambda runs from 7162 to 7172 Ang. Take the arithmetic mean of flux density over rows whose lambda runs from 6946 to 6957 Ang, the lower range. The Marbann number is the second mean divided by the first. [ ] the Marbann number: 1.07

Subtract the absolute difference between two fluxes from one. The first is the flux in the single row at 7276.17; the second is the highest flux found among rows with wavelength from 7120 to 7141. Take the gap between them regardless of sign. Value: 0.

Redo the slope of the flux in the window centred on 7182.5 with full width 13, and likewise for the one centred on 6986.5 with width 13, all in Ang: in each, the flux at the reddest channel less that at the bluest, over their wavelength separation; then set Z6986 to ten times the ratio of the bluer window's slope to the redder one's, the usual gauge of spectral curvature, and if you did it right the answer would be -185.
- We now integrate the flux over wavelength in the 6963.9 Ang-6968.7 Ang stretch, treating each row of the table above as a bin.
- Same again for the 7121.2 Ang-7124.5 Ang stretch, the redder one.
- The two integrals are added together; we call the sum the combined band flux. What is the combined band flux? 296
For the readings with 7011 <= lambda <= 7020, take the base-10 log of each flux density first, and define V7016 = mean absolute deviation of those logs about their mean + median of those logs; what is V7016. 1.59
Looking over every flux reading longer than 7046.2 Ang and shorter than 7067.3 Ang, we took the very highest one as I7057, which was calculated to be 40.2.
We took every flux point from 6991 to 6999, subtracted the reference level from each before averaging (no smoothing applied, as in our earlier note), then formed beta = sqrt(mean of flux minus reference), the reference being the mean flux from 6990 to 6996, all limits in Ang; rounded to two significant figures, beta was 0.25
